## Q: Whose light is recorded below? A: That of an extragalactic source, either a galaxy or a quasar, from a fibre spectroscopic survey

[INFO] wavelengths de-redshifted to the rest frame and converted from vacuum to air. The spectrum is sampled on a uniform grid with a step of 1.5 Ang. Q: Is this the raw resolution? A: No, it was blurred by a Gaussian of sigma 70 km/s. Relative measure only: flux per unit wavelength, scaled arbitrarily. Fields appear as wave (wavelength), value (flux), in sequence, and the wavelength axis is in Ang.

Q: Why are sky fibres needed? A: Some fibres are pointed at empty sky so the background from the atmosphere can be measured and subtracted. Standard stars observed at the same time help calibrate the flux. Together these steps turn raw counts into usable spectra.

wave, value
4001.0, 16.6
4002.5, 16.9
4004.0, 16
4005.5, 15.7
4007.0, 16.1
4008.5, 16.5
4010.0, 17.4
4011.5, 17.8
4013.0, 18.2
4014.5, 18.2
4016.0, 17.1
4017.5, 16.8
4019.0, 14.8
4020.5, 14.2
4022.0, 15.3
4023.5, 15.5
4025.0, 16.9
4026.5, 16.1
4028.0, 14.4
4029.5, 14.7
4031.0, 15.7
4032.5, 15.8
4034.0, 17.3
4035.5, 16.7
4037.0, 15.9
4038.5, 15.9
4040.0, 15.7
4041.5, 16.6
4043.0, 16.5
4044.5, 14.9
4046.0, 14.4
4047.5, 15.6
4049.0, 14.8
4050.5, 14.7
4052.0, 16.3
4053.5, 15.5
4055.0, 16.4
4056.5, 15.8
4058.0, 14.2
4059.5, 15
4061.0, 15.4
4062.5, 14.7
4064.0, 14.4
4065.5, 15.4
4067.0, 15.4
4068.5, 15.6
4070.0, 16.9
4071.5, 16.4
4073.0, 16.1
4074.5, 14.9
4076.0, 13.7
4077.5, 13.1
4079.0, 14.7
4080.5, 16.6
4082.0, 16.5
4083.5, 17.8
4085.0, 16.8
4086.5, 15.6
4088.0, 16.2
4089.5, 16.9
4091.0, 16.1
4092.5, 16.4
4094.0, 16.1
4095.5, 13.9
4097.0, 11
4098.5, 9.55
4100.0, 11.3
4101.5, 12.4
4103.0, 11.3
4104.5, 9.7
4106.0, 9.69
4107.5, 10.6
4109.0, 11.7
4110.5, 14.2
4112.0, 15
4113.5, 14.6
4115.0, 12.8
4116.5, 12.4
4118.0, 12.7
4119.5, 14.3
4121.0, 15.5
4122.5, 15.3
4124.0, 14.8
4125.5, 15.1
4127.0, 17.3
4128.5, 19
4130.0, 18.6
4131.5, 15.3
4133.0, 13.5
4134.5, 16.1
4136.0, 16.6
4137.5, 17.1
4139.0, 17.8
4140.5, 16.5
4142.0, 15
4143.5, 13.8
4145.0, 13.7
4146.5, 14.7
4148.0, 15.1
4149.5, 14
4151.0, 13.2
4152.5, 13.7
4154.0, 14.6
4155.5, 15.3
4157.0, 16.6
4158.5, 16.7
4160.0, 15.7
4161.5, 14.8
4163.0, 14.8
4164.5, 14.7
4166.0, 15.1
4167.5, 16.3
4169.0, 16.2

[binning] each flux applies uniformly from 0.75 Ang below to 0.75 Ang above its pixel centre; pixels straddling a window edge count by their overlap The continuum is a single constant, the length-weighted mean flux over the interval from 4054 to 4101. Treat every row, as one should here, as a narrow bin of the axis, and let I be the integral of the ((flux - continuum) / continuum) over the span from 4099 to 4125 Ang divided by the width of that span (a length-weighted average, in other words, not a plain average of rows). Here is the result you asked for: -0.151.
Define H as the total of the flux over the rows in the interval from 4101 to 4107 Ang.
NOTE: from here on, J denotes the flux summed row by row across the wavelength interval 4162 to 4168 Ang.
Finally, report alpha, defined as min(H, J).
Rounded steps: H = 43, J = 60.9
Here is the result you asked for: 43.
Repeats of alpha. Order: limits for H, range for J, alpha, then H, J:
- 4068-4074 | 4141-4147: 57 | 65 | 57.2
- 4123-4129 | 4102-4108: 41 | 66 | 41.3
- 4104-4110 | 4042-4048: 42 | 42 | 61.4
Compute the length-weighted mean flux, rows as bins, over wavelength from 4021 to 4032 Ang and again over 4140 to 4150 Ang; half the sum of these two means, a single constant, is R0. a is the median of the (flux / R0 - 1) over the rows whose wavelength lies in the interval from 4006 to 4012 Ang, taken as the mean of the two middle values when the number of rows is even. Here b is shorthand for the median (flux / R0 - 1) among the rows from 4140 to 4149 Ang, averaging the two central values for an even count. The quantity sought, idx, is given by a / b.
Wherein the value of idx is -8.4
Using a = 0.12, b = -0.015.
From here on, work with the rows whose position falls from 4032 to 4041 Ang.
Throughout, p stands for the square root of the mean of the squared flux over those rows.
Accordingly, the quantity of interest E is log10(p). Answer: 1.21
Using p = 16.2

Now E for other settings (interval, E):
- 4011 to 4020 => 1.24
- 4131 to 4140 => 1.21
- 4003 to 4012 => 1.22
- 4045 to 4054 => 1.18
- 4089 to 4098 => 1.18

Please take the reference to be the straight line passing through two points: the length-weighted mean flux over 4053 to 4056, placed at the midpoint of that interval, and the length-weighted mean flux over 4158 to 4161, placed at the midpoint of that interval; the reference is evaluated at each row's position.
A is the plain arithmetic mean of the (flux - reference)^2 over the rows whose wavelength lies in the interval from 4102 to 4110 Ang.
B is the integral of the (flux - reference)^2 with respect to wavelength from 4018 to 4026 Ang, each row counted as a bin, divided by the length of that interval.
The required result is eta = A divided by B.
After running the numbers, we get 26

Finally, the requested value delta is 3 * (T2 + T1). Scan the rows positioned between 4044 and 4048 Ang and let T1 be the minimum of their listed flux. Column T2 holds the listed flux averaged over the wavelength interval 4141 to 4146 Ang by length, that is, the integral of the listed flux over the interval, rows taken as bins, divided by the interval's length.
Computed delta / 86.1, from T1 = 14.4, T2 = 14.3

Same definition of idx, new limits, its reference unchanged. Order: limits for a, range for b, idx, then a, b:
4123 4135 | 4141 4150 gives -0.9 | 0.04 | -0.048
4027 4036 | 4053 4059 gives 1.2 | 0.04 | 0.038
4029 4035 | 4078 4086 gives 0.4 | 0.04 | 0.101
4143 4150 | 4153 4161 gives -1.7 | -0.07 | 0.042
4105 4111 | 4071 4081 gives 22.5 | -0.26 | -0.012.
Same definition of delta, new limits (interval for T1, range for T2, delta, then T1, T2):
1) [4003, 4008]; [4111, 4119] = 87.7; 15.7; 13.5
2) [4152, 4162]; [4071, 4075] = 88.6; 13.7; 15.8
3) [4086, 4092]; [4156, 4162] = 94.7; 15.6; 16.0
